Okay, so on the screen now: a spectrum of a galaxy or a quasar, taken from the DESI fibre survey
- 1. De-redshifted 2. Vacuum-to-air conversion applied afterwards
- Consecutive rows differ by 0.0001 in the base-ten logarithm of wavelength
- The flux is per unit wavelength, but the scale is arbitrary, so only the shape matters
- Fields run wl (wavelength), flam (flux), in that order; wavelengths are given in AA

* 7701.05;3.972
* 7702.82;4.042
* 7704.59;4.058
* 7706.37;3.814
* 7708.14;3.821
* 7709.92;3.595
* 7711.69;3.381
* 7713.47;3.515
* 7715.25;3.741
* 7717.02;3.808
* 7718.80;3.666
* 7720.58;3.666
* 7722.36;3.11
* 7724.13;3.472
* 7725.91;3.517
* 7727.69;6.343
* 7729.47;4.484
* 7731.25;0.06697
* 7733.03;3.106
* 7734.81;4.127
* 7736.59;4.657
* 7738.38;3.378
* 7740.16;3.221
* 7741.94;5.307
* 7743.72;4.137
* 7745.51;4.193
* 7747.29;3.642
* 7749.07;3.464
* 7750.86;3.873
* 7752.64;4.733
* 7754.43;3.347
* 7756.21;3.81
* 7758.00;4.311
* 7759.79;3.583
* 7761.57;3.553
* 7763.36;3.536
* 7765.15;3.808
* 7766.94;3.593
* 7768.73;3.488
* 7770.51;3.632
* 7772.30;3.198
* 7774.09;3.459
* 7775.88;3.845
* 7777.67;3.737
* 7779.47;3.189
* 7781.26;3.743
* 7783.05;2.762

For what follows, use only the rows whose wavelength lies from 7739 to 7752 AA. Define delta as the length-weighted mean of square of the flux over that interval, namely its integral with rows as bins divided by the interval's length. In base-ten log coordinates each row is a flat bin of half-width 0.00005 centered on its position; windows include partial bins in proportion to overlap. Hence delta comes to 16.2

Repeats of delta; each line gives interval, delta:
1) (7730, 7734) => 6.4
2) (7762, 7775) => 12.5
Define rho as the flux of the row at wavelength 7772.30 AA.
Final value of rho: 3.198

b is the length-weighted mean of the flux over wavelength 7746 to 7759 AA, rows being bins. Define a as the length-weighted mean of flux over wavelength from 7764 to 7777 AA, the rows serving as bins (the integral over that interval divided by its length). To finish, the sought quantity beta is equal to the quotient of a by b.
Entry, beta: 0.92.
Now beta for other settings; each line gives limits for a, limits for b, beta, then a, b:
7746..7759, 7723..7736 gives 1.08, 3.89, 3.61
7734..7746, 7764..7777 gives 1.16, 4.14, 3.58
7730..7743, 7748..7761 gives 0.89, 3.45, 3.86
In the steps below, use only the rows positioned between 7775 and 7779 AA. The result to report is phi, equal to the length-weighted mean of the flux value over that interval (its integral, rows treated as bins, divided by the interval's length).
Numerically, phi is 3.72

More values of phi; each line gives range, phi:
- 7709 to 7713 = 3.49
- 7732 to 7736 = 3.57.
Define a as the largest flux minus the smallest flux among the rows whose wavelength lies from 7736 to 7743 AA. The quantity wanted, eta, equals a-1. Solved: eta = 1.1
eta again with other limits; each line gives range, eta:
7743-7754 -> 0.3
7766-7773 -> -0.6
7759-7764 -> -1.0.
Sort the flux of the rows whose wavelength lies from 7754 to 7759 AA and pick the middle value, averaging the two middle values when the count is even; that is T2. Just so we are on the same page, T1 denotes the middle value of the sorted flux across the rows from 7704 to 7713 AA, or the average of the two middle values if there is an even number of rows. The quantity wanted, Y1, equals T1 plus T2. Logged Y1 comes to 7.62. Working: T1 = 3.81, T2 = 3.81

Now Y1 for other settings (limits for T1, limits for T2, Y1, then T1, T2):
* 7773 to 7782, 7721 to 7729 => 7.23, 3.74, 3.49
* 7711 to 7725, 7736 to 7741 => 6.97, 3.59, 3.38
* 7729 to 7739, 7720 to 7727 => 7.25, 3.75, 3.49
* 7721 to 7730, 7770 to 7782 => 7.15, 3.52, 3.63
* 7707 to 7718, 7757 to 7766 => 7.25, 3.67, 3.58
